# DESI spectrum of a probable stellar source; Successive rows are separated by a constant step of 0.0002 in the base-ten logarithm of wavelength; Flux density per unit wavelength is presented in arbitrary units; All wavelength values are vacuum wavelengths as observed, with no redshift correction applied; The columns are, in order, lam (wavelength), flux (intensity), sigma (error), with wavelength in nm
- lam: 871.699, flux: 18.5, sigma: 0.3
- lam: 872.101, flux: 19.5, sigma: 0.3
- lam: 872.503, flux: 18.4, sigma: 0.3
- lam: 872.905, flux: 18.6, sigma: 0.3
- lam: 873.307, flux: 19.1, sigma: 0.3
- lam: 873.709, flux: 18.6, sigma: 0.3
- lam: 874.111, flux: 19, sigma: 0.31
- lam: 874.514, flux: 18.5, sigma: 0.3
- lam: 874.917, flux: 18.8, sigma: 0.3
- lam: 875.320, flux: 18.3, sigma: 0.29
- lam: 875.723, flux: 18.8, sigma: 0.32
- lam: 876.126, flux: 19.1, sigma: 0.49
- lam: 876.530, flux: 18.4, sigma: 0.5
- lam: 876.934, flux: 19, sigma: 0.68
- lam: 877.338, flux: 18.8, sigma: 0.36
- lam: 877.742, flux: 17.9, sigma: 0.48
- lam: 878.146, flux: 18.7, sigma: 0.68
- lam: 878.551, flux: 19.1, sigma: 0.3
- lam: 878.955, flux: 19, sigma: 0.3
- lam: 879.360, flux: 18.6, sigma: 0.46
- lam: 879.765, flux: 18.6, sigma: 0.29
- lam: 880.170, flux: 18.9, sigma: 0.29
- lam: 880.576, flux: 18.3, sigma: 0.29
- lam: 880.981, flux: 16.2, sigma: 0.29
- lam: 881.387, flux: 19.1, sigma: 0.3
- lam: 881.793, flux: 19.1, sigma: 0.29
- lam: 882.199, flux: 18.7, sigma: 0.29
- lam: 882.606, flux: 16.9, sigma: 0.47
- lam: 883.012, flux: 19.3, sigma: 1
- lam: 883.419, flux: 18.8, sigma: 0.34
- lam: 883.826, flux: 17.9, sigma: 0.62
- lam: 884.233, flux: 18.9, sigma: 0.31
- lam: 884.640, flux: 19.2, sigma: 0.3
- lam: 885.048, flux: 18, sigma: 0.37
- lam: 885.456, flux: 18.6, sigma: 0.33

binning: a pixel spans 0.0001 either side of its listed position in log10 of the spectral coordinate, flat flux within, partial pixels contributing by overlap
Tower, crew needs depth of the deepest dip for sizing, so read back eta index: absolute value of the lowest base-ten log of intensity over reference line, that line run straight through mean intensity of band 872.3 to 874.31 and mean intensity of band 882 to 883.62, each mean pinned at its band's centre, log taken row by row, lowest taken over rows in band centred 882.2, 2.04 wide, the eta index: 0.038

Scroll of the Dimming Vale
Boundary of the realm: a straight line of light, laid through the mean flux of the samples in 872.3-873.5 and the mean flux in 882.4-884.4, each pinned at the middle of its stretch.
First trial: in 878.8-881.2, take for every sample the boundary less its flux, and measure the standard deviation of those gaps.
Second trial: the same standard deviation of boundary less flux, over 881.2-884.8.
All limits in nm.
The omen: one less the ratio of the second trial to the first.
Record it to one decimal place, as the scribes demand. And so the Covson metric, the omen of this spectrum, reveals 0.2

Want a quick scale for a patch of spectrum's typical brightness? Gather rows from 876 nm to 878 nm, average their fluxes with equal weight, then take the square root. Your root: 4.32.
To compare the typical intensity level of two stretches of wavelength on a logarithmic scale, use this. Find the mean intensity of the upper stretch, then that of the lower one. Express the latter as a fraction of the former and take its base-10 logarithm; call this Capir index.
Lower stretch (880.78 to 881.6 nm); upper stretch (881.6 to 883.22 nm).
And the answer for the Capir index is -0.020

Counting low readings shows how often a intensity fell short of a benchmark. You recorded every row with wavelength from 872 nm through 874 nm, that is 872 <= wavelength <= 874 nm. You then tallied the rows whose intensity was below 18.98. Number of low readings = 3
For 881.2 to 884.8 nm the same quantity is 5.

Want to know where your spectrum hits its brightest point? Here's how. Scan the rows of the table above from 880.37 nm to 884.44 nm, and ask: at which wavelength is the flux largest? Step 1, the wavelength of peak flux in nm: 883.012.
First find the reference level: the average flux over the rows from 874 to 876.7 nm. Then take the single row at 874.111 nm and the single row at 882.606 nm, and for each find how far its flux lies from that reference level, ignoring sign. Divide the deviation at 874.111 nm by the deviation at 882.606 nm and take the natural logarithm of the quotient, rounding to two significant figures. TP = -1.8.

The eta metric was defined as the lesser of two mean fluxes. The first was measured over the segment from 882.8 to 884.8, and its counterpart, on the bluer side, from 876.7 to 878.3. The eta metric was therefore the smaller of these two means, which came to 18.6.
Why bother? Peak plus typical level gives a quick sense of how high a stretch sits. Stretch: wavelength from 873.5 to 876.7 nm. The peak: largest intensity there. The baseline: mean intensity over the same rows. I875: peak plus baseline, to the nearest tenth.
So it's 37.8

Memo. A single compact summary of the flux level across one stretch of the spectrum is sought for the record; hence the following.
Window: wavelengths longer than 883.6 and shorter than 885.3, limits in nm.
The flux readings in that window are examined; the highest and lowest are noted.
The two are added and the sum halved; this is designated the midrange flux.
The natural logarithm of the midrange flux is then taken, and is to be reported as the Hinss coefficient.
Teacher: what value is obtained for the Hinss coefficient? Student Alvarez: 2.92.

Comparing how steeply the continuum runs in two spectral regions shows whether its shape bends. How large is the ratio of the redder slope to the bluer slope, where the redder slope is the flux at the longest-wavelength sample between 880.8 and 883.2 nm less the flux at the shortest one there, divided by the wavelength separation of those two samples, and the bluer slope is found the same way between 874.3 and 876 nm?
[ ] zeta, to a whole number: 6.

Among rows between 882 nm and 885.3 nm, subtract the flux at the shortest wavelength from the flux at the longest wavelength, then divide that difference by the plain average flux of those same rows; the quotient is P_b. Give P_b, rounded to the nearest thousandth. -0.038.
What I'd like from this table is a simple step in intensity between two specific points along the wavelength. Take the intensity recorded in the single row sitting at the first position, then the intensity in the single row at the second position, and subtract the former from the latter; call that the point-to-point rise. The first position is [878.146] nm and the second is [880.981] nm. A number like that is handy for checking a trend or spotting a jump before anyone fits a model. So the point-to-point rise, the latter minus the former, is -2.5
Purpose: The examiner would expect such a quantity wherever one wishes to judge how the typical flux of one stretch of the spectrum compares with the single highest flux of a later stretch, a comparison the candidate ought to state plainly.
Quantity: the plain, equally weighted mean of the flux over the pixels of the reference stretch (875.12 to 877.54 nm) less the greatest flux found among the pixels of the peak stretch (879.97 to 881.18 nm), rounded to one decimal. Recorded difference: -0.2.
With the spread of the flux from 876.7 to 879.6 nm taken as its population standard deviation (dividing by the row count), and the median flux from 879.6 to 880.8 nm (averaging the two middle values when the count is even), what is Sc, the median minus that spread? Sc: 18.22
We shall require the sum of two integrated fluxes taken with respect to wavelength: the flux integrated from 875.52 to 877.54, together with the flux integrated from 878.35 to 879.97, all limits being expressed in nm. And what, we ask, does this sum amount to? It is 68.5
